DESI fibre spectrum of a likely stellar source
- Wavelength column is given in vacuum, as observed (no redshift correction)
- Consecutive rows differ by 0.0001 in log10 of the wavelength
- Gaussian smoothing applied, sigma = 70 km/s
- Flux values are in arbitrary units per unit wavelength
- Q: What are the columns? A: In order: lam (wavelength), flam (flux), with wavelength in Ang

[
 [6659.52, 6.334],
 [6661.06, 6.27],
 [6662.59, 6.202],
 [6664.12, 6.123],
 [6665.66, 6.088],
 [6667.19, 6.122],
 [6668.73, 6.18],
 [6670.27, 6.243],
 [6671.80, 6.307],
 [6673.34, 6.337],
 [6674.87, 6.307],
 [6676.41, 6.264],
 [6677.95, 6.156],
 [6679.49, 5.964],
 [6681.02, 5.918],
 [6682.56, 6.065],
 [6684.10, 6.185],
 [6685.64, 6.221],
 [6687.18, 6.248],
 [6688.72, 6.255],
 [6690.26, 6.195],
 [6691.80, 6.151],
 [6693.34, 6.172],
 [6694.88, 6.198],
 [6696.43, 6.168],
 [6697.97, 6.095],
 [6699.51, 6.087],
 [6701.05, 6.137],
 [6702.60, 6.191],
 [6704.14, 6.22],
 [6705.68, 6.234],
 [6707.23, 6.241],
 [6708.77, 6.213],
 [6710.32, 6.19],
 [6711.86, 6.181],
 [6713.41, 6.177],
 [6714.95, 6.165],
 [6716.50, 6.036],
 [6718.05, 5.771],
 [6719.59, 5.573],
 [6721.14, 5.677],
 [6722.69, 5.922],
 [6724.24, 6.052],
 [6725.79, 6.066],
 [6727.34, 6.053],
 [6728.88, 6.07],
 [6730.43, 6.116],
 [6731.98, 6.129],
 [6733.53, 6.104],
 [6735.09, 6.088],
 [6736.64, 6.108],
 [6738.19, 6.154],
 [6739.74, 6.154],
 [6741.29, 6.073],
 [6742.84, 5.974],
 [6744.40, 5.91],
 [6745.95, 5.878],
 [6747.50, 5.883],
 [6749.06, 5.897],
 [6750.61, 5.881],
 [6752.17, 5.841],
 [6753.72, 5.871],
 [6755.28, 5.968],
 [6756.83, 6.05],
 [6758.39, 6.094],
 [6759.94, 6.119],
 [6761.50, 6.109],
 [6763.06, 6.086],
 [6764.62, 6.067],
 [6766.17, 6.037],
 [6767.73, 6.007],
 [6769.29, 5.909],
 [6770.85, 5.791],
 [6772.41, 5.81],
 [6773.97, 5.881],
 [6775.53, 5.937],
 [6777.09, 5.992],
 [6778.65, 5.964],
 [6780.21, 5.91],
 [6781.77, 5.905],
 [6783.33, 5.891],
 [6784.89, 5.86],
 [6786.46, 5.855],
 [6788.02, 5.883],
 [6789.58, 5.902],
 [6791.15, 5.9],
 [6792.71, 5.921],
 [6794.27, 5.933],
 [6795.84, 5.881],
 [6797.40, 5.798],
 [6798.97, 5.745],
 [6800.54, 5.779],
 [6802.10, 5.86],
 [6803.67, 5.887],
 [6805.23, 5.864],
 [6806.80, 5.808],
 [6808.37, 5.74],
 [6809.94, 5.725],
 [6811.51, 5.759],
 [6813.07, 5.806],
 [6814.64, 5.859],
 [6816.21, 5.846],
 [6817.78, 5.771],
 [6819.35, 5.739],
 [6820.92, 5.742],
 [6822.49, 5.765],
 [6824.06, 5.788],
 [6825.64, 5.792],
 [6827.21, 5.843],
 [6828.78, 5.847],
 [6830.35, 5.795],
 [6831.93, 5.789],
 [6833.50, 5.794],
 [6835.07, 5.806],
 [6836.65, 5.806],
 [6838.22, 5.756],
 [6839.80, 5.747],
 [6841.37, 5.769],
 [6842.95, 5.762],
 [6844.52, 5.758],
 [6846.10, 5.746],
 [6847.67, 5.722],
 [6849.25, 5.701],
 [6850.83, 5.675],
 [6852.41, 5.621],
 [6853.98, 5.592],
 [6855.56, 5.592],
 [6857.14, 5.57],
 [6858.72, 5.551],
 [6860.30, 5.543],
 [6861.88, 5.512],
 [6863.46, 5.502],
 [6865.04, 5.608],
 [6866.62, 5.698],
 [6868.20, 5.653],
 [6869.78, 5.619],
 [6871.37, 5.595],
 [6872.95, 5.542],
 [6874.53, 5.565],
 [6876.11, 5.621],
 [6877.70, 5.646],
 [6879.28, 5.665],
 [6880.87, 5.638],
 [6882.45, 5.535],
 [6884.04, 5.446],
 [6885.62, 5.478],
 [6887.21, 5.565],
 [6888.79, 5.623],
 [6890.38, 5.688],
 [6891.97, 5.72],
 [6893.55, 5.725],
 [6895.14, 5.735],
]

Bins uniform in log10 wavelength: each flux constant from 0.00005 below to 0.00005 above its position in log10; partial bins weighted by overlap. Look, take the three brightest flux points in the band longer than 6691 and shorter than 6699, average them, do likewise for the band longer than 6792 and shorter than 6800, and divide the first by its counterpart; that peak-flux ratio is 1.05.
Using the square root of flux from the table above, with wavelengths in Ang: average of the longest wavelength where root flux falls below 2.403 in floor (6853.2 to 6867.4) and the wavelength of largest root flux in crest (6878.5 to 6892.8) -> 6879.3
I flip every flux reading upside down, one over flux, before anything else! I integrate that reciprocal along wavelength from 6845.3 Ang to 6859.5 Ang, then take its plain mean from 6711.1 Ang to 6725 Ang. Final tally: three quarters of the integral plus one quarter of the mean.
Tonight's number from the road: 1.93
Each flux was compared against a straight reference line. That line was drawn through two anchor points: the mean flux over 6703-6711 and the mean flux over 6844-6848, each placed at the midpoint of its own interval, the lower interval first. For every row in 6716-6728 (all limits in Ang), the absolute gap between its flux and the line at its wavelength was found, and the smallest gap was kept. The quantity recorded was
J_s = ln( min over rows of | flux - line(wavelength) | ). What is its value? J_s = -2.4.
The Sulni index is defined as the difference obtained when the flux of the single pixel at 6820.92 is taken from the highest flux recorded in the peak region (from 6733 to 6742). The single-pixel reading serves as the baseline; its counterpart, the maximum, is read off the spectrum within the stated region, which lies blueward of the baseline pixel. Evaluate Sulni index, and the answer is 0.41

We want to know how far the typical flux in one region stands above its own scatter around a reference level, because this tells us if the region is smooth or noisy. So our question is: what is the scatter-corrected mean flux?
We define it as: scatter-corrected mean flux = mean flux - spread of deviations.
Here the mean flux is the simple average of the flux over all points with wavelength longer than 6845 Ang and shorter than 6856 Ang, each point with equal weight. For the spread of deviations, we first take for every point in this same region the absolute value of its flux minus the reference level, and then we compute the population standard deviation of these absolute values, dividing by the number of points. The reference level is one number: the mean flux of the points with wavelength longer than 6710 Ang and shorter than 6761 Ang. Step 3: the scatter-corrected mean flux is 5.6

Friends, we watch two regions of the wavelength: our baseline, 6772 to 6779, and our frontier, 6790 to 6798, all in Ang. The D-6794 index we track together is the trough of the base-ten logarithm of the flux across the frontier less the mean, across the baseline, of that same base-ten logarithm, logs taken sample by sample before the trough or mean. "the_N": -0.009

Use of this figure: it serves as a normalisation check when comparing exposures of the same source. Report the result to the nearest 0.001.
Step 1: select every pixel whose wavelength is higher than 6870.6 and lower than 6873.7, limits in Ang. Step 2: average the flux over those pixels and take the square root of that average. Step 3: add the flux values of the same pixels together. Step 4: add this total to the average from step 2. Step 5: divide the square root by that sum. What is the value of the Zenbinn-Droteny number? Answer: 0.141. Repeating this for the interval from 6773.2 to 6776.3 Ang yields 0.137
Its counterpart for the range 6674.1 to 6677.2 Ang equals 0.133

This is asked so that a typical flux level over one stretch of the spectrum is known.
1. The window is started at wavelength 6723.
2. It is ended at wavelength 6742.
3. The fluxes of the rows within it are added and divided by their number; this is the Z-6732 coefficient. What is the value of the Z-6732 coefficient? 6.1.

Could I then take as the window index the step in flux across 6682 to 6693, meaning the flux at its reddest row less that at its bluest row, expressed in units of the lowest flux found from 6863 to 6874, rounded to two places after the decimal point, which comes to 0.02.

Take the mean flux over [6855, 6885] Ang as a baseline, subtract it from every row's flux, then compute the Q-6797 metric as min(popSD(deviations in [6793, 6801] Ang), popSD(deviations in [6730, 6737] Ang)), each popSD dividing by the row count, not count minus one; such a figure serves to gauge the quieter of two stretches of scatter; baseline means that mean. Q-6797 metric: 0.014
